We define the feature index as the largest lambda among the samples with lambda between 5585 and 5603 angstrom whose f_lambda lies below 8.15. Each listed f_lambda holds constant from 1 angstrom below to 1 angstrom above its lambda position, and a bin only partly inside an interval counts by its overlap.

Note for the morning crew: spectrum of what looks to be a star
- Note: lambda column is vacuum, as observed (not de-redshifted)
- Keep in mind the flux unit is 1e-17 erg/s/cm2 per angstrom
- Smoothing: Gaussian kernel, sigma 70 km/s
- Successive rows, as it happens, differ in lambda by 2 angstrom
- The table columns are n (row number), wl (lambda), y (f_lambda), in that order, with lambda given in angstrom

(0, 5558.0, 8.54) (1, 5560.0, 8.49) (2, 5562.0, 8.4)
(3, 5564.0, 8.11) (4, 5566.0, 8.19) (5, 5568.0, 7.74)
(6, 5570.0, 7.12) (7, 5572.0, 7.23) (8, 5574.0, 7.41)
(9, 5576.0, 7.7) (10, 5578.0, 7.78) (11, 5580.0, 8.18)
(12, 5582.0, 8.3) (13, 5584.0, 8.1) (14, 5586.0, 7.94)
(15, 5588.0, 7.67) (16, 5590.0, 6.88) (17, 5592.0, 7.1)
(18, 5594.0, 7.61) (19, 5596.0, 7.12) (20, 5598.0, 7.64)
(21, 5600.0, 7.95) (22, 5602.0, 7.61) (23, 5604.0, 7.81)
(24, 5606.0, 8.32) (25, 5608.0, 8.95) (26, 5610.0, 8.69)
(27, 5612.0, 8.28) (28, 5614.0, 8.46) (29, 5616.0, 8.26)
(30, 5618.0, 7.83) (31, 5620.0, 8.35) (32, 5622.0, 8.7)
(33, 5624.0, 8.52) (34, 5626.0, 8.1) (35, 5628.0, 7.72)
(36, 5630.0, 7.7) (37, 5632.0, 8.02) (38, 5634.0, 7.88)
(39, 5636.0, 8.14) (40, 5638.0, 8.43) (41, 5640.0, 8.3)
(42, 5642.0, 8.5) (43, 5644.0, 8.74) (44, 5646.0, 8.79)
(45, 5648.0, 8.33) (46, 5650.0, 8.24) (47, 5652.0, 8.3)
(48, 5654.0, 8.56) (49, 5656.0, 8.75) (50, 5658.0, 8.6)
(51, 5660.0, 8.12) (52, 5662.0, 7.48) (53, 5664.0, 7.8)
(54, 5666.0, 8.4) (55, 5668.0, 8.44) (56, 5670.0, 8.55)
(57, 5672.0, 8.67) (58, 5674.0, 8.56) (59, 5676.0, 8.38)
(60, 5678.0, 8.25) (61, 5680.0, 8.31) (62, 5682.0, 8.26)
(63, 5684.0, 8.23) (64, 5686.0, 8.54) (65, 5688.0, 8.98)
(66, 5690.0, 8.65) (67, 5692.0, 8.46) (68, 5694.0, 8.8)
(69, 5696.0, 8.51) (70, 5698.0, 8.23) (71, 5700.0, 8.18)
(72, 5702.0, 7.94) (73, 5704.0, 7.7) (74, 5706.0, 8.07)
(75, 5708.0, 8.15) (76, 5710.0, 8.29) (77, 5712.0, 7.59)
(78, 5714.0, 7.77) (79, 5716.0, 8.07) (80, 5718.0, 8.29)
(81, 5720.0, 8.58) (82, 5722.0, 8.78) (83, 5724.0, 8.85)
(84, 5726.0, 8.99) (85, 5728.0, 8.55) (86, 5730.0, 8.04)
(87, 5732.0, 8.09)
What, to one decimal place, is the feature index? 5602.0 angstrom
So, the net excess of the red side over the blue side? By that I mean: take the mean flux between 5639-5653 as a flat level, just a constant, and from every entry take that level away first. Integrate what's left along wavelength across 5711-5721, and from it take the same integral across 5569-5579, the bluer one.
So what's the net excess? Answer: 6.1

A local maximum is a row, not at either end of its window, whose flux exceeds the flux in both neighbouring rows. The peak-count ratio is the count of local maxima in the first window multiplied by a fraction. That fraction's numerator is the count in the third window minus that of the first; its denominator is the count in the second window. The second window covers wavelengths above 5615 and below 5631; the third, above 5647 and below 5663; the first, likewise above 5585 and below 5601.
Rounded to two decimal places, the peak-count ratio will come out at 0.00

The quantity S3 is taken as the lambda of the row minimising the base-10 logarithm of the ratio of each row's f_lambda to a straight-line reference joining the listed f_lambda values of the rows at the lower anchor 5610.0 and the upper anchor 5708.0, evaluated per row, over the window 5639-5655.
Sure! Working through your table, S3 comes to 5650.0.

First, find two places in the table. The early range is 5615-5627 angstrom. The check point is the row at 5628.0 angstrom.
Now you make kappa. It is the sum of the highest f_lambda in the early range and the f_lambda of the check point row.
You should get 16.4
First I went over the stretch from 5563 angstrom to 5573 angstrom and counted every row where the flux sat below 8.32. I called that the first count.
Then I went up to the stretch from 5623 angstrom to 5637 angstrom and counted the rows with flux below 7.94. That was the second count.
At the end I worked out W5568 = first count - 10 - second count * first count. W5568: -20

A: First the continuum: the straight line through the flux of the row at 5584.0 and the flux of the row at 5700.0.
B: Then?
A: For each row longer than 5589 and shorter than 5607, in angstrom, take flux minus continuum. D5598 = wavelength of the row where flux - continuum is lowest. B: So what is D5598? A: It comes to 5590.0 angstrom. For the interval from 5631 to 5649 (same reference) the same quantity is 5634.0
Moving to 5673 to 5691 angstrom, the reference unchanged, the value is 5684.0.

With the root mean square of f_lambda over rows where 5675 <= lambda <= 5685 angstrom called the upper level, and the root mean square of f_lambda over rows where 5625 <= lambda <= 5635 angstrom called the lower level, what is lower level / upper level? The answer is 0.95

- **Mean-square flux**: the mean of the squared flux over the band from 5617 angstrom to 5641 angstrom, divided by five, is 13.3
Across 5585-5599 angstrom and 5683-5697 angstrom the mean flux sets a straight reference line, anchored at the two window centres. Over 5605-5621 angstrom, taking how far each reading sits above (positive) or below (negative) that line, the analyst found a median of 0.67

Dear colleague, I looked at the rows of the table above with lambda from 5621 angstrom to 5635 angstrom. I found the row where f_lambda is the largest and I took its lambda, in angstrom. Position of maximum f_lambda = 5622.0 angstrom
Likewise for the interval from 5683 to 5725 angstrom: 5688.0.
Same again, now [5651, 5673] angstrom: 5656.0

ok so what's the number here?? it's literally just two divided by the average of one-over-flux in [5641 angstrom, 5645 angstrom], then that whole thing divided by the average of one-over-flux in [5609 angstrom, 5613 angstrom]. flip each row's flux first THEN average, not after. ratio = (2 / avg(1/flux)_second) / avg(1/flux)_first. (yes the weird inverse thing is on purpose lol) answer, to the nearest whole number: 146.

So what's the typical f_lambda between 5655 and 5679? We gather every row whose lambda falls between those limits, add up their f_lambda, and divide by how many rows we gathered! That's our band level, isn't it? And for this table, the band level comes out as 8.33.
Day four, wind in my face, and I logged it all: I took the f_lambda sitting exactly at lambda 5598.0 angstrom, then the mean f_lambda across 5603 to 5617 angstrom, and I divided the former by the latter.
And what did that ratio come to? 0.91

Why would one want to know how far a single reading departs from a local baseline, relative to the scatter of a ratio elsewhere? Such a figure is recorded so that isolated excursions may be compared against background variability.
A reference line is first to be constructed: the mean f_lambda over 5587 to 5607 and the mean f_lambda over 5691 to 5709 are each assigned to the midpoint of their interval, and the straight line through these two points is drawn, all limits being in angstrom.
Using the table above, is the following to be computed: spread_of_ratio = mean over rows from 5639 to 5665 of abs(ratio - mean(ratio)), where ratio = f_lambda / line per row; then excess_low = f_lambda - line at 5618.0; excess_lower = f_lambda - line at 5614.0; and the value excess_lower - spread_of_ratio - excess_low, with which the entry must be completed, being 0.6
